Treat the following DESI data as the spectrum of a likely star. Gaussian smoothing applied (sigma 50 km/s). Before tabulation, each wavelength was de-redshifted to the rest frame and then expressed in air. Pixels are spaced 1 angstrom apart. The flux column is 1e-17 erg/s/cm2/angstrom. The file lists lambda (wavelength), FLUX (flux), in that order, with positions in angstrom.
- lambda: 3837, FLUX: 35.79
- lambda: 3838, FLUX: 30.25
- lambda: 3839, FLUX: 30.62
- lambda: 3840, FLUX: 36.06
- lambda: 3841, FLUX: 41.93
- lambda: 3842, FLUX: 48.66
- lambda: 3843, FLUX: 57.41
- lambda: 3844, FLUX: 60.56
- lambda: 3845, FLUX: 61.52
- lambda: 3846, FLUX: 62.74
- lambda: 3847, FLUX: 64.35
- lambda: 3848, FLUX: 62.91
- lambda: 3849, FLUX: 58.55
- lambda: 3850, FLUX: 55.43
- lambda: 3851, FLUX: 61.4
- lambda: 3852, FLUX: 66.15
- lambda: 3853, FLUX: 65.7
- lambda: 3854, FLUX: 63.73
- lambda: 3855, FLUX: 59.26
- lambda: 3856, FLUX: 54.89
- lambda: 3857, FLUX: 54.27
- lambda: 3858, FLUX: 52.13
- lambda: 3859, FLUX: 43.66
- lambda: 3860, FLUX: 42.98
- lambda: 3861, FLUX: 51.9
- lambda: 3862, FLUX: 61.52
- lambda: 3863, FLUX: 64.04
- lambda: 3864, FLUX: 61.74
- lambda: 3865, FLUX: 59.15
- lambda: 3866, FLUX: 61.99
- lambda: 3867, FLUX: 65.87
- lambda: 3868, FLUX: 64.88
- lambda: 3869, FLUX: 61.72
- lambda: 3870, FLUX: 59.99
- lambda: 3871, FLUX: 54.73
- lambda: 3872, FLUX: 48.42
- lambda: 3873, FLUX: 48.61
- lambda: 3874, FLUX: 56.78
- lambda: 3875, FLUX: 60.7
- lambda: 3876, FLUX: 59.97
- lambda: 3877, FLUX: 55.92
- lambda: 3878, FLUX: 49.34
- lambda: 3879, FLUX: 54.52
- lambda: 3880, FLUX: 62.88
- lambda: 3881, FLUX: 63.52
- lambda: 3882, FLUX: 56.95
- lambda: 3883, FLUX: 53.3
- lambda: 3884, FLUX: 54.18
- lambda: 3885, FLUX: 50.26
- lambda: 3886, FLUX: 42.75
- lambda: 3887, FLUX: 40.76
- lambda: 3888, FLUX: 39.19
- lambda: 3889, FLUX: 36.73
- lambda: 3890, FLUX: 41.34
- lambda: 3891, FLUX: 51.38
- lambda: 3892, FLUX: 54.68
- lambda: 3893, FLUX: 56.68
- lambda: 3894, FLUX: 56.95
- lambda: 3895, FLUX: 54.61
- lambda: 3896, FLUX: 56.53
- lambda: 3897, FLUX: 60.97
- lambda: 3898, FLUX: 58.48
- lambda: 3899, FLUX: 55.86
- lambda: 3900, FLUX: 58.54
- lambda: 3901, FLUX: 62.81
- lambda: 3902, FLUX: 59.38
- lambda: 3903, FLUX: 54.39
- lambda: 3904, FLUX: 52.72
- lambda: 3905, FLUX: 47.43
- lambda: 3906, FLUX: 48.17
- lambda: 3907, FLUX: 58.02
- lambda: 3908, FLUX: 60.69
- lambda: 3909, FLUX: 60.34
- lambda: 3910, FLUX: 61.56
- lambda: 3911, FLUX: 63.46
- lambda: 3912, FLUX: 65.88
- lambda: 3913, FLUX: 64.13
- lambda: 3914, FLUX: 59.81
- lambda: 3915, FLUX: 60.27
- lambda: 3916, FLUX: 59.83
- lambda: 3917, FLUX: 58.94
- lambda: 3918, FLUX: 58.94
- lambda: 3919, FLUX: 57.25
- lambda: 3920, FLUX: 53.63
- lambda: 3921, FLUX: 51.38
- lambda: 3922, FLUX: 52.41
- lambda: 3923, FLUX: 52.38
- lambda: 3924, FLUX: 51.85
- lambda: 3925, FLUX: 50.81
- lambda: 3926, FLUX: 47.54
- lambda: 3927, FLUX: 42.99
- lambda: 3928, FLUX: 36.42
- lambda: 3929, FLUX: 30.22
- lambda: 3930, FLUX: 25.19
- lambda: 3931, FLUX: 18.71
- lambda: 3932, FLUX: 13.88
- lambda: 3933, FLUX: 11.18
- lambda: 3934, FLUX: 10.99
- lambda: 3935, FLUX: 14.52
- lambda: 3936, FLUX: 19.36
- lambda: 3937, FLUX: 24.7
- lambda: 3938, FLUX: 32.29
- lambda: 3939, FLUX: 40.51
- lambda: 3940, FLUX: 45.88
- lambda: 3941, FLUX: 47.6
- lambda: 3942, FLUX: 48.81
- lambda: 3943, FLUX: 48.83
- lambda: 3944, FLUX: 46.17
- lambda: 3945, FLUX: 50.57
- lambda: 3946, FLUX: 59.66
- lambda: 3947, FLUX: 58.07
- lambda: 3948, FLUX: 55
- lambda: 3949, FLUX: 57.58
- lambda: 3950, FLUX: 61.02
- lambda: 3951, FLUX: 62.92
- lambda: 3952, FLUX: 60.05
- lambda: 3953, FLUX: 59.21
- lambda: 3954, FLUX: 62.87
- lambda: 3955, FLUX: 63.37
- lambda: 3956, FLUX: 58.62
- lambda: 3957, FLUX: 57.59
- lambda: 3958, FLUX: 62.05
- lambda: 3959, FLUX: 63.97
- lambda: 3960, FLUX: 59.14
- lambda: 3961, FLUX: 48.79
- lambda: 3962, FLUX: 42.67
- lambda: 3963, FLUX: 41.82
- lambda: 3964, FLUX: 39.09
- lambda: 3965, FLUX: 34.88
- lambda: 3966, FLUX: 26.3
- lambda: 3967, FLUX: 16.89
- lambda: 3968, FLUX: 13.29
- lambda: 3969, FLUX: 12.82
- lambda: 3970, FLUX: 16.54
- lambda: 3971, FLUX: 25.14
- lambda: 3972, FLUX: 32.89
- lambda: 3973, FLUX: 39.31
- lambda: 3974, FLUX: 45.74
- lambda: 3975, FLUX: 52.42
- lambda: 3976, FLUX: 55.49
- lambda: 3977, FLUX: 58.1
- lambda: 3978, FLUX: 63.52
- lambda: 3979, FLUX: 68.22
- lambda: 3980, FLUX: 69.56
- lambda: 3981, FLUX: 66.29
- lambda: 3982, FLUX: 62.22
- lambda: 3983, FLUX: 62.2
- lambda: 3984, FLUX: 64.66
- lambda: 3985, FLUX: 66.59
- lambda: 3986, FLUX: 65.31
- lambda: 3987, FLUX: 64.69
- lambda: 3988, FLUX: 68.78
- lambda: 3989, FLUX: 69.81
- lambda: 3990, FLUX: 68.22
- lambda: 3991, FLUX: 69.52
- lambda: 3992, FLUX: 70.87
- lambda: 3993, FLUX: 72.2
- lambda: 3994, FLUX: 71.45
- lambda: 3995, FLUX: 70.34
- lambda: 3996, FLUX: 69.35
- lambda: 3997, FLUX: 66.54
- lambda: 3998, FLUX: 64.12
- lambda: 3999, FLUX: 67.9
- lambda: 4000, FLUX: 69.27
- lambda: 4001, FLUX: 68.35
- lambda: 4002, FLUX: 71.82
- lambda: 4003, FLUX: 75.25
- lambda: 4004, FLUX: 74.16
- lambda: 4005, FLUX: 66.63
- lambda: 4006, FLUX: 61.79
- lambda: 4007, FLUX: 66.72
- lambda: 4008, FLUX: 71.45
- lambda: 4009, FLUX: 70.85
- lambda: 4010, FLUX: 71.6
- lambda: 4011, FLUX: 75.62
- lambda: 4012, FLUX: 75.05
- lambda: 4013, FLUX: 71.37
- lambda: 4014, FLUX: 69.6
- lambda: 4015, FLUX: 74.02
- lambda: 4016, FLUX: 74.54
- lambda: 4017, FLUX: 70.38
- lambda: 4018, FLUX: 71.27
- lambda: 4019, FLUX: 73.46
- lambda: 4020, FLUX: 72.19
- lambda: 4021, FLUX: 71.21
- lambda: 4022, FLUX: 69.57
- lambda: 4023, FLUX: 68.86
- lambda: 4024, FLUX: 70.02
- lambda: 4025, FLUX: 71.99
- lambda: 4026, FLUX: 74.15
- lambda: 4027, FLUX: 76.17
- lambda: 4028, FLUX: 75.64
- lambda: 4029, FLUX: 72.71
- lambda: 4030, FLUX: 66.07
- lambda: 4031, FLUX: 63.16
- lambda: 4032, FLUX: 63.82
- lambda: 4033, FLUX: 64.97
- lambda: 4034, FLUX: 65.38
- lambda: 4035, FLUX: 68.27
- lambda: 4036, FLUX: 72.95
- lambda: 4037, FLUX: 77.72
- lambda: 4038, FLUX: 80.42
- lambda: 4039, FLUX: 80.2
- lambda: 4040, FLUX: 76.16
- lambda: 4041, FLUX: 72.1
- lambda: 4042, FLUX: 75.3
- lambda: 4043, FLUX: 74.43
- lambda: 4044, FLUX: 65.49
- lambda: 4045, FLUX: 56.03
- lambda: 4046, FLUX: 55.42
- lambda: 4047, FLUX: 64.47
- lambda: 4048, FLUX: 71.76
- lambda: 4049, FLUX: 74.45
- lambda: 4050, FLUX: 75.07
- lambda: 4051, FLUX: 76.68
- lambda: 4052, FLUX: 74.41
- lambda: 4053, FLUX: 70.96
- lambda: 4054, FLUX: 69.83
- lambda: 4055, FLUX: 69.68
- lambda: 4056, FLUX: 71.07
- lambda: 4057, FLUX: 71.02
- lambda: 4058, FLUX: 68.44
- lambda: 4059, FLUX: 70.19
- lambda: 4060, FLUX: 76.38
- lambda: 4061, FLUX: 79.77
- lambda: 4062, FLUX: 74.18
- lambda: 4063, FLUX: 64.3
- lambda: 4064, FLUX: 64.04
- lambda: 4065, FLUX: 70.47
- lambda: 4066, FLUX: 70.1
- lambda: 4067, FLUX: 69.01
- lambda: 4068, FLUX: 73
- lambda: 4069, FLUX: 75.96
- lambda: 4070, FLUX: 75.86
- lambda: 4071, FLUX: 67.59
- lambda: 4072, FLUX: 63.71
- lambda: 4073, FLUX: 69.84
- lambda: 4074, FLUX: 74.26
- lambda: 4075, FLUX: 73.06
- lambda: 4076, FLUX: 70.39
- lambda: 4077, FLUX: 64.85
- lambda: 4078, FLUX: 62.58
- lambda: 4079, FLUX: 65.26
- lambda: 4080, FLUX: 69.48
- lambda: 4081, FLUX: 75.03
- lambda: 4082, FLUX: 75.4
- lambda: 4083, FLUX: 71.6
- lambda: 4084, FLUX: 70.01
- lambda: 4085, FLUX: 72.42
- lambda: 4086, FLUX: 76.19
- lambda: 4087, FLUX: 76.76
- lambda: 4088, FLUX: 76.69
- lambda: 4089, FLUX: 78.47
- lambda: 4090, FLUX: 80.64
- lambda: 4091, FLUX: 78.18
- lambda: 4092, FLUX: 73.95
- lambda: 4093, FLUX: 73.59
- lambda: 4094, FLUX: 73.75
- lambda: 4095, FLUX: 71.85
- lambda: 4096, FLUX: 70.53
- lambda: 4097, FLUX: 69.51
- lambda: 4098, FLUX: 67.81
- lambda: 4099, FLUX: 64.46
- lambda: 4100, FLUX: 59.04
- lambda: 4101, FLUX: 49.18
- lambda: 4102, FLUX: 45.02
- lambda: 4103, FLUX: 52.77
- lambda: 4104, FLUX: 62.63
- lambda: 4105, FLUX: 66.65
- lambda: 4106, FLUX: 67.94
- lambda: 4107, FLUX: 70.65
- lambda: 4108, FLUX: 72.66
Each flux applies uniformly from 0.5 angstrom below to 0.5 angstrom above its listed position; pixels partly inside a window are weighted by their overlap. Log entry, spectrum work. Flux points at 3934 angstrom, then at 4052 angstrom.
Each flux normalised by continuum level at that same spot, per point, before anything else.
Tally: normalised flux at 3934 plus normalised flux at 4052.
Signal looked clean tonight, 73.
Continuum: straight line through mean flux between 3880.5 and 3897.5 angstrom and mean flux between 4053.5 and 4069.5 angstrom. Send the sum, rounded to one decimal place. 1.3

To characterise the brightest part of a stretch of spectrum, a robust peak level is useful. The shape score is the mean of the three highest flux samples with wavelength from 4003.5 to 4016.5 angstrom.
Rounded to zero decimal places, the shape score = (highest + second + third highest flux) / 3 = 75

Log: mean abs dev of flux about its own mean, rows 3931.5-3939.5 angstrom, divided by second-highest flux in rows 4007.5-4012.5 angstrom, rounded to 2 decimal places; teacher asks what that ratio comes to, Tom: 0.12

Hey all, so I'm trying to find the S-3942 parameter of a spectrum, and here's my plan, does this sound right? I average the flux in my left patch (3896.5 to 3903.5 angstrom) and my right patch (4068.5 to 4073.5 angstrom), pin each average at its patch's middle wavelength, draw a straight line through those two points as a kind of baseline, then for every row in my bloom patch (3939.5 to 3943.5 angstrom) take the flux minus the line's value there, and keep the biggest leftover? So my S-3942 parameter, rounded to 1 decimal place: -12.8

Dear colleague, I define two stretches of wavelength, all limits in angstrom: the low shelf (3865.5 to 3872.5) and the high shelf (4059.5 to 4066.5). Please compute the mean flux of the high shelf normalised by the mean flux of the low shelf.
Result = 1.2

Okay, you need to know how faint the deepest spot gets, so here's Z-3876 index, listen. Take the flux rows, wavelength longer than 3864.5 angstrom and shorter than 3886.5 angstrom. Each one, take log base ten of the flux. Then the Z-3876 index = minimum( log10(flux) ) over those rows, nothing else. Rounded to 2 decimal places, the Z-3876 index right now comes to 1.63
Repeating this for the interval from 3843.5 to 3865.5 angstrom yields 1.63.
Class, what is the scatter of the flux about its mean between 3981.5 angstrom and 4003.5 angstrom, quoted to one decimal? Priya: 3.3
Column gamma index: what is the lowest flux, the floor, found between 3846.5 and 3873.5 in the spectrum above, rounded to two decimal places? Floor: 42.98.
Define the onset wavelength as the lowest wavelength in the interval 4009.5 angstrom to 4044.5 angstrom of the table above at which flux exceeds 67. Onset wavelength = 4010 angstrom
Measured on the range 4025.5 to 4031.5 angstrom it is 4026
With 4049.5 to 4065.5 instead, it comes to 4050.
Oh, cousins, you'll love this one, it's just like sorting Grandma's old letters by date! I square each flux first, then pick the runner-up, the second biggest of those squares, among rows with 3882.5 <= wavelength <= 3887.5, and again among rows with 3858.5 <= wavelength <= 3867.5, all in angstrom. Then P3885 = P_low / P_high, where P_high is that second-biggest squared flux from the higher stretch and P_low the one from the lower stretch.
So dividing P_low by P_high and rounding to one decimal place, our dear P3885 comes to 1.4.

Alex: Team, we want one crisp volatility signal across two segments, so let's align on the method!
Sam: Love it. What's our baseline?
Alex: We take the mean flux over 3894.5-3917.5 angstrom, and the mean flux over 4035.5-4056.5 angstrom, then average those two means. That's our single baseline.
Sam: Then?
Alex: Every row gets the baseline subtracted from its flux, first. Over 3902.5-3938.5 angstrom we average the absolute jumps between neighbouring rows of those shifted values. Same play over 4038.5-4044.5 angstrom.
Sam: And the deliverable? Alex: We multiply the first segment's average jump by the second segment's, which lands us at 13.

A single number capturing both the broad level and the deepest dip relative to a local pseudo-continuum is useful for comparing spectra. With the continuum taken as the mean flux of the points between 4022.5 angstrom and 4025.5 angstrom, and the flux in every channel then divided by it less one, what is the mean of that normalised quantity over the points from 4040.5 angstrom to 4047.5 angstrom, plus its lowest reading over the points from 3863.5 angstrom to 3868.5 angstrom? -0.22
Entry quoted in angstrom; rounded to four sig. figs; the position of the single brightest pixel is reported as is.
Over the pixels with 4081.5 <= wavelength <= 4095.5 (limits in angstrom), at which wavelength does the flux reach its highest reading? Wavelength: 4090 angstrom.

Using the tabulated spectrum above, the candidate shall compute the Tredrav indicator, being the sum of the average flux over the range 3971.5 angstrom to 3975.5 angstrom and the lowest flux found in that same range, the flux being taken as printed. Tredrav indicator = 75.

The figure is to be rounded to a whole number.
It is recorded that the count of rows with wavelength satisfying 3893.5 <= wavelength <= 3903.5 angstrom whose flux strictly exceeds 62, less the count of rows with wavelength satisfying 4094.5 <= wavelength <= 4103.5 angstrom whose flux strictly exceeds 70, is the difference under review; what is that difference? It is -1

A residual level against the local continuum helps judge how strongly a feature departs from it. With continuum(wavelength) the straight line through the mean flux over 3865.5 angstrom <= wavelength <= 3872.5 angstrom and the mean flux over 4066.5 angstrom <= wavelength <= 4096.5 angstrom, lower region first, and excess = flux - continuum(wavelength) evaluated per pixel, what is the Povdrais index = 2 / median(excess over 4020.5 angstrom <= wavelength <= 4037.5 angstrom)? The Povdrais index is 1.8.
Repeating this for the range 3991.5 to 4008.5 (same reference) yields 0.9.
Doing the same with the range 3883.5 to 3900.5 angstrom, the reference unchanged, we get -0.3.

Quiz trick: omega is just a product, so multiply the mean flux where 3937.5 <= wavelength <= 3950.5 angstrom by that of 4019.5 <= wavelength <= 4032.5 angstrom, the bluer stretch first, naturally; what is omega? 3532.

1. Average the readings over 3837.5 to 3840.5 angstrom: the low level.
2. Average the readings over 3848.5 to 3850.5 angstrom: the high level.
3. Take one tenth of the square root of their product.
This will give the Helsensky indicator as 4.3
